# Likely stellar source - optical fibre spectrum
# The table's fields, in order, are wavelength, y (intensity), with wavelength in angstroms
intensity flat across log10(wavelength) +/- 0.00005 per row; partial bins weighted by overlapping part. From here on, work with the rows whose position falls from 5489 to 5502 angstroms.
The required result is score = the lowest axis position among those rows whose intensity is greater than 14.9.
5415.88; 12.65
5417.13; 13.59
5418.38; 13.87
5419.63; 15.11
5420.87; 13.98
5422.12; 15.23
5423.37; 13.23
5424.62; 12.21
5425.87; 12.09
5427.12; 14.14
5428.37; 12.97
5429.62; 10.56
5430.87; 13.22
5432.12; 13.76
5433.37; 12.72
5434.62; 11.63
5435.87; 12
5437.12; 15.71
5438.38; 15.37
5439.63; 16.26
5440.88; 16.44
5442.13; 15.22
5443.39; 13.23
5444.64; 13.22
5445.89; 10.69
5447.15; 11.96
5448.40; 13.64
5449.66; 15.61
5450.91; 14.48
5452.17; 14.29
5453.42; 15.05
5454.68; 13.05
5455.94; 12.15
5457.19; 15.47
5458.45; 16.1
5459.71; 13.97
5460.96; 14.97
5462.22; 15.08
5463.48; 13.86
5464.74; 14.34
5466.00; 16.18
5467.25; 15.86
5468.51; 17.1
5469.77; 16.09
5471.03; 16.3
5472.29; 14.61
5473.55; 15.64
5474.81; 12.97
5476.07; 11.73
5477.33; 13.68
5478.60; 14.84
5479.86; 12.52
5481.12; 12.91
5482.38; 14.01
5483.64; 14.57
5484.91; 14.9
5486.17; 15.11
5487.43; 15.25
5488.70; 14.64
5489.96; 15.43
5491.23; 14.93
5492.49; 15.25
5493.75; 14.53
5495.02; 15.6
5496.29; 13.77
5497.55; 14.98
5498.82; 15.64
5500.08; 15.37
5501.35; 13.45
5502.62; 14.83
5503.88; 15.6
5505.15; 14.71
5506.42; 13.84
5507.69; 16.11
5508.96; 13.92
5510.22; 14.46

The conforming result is 5489.96 angstroms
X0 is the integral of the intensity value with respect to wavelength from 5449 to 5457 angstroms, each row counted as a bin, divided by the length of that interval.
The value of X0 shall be 14.2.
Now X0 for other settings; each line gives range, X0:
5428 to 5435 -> 12.5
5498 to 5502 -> 14.8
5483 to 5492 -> 15.0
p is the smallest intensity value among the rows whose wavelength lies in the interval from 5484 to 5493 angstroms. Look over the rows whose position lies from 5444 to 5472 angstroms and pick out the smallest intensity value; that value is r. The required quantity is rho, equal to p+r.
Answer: 25.3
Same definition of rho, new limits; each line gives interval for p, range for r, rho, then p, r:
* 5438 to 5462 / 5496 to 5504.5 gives 24.1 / 10.69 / 13.45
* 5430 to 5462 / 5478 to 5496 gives 23.2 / 10.69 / 12.52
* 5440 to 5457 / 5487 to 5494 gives 25.2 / 10.69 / 14.53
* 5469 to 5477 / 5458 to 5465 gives 25.6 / 11.73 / 13.86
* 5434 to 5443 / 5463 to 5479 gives 23.4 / 11.63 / 11.73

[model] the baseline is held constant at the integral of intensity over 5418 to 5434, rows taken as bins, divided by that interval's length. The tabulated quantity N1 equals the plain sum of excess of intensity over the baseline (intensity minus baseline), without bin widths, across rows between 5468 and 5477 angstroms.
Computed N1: 11.3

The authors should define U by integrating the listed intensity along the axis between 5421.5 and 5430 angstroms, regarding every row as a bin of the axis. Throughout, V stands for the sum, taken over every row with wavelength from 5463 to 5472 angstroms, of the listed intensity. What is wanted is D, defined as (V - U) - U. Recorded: -111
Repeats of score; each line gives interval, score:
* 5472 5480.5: 5473.55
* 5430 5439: 5437.12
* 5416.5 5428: 5419.63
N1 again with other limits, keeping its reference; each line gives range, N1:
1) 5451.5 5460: 6.9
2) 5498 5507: 10.3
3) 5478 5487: 5.7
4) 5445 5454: 2.6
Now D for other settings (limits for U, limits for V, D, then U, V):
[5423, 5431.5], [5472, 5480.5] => -118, 107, 96.0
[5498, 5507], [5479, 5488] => -167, 133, 99.3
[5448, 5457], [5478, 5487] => -155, 127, 98.9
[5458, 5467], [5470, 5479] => -169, 135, 99.8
